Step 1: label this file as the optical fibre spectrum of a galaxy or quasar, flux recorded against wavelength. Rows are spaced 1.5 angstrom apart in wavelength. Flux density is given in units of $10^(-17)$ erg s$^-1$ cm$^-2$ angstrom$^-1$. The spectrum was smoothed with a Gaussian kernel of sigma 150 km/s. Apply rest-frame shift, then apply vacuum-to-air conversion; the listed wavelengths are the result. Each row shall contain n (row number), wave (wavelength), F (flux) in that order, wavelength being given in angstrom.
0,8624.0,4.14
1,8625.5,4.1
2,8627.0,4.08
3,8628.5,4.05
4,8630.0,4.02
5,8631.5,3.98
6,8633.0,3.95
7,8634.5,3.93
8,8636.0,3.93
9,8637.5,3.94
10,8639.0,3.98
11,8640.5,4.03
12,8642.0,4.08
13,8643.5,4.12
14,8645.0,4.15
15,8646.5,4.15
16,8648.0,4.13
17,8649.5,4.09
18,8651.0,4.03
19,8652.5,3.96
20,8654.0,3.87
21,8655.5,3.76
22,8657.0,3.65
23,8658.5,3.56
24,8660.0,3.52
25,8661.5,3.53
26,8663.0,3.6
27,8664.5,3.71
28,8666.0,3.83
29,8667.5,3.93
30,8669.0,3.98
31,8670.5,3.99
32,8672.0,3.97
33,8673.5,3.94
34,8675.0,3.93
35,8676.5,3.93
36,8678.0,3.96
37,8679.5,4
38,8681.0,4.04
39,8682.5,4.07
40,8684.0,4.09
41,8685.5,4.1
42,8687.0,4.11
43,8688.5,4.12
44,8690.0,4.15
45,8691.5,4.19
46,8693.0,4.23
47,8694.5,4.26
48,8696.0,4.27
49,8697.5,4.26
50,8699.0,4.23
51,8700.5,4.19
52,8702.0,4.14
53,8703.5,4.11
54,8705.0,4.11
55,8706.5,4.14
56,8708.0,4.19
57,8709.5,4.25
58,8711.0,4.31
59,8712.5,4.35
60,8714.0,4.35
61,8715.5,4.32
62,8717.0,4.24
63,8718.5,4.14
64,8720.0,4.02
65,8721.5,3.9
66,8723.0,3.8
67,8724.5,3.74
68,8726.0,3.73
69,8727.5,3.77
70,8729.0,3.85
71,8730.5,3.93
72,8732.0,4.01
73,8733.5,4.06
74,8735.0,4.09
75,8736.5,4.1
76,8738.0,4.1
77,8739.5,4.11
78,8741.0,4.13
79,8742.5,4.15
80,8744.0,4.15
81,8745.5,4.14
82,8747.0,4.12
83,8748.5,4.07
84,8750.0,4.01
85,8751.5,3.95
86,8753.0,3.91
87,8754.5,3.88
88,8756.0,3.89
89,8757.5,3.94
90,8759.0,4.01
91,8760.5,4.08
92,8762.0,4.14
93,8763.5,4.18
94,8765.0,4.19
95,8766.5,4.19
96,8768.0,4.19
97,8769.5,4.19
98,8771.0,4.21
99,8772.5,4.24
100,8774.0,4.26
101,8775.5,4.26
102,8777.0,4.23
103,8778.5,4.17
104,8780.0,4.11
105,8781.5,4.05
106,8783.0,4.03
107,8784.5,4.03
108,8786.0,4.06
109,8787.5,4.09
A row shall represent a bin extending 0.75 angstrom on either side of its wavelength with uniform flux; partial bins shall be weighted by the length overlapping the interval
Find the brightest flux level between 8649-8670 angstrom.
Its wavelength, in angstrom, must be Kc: 8649.5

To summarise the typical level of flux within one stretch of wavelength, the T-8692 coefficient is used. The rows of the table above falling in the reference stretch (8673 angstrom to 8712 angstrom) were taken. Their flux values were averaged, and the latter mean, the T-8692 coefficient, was 4.13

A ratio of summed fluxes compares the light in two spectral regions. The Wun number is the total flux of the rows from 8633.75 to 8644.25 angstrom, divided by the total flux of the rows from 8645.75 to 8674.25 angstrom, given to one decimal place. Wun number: 0.4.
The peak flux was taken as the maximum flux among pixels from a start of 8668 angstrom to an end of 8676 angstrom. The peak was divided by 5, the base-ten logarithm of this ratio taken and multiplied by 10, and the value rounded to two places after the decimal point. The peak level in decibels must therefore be -0.98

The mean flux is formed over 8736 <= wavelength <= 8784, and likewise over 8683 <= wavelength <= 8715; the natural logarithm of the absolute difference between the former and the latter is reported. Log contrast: -2.4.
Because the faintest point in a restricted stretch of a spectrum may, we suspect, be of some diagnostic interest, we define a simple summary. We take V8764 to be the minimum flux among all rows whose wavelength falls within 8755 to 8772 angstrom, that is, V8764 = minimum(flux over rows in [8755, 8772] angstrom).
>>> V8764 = 3.89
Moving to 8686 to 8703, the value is 4.11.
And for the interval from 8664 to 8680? 3.71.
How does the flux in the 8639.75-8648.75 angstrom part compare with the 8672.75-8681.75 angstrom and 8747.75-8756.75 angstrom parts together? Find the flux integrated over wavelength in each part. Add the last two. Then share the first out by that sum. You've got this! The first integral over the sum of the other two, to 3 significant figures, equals 0.519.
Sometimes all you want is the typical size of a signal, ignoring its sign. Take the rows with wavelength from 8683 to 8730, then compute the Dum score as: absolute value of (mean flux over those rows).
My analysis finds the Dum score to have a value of 4.12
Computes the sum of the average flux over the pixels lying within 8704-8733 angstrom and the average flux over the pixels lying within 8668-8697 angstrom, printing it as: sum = 8.13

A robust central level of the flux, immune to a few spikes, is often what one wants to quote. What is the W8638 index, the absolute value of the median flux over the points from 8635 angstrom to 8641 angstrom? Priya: 3.96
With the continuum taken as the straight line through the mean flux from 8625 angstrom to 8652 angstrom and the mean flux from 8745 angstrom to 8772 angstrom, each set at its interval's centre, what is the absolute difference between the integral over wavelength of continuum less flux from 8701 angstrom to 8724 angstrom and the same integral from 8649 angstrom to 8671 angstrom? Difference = 7.7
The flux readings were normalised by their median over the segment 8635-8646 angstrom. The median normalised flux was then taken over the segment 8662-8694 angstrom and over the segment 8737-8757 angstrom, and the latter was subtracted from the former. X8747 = -0.027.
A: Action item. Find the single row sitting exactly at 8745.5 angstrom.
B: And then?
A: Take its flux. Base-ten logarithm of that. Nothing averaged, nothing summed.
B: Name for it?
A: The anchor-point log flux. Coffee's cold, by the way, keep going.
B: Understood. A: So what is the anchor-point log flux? 0.617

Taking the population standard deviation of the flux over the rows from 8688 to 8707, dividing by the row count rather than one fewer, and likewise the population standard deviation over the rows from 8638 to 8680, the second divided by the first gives 3.3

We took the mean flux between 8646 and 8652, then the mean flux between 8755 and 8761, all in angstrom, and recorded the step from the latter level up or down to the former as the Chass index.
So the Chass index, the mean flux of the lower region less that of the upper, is 0.12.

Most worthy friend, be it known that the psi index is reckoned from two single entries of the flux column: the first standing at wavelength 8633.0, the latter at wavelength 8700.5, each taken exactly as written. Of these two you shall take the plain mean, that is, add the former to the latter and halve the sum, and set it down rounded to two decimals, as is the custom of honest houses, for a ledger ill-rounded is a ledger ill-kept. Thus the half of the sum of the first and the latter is 4.07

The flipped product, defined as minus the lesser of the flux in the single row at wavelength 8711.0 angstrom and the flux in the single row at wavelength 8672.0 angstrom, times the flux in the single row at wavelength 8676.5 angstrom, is -15.6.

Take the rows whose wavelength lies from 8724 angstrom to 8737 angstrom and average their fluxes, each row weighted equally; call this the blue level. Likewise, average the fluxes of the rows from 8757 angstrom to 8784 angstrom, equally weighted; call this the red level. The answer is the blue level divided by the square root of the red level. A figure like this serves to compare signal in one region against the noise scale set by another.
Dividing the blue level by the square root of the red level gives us 1.92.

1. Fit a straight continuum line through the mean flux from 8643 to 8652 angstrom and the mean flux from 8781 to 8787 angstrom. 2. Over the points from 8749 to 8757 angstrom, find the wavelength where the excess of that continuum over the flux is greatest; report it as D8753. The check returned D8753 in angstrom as 8754.5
